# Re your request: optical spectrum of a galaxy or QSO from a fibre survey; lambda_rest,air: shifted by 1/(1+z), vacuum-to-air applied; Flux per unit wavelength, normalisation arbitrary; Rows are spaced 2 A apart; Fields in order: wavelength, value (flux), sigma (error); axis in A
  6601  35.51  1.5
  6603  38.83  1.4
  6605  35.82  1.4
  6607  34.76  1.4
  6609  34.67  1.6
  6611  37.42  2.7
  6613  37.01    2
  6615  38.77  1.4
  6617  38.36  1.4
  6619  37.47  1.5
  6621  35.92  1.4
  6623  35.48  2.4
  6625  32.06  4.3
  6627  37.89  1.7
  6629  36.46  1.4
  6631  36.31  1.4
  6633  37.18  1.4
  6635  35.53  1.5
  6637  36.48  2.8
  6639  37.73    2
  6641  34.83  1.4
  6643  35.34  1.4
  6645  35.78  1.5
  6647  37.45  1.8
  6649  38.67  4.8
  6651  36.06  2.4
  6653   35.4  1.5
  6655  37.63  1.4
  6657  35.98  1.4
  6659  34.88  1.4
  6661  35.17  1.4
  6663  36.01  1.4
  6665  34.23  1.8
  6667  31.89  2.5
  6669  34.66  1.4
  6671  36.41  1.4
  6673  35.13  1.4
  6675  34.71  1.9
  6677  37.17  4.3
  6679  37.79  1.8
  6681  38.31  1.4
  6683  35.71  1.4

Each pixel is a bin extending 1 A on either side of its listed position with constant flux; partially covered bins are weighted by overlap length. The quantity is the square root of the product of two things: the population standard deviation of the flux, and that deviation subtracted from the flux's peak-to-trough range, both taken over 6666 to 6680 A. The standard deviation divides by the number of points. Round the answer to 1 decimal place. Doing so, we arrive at 2.7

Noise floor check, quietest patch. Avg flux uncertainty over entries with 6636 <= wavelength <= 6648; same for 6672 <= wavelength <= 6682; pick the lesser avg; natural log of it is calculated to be 0.60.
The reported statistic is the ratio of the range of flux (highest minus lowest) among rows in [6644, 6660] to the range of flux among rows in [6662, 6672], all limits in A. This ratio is 0.84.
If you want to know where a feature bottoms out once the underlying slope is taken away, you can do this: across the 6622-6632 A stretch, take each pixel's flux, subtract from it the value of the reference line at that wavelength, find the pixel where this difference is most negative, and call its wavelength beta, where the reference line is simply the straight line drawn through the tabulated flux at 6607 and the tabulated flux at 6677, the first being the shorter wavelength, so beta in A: 6625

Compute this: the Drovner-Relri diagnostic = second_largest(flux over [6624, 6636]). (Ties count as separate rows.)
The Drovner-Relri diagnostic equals 37.18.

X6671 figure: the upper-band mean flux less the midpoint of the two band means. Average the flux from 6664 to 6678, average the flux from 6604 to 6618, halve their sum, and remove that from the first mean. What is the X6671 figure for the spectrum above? -0.90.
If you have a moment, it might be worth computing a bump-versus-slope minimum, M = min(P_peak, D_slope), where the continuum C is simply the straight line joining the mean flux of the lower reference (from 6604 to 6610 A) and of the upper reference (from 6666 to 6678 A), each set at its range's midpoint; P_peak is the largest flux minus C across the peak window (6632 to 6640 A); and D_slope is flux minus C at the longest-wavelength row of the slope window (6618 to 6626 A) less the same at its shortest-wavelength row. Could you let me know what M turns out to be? -5.4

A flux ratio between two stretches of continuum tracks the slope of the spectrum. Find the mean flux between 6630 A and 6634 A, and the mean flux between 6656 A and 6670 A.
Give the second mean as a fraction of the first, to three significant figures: 0.944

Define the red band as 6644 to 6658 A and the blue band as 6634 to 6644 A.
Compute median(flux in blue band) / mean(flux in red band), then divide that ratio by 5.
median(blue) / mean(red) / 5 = 0.194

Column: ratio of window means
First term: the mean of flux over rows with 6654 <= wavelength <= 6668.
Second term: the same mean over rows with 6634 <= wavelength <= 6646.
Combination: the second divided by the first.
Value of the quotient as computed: 1.02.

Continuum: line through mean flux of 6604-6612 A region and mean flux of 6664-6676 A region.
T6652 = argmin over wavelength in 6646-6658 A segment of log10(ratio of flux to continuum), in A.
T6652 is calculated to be 6653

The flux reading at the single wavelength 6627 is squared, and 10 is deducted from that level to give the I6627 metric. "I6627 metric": 1426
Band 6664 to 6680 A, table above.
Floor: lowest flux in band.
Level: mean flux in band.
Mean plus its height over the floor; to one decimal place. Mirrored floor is 38.6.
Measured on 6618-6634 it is 40.1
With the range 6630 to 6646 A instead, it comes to 37.5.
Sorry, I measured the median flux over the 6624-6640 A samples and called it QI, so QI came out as 36.5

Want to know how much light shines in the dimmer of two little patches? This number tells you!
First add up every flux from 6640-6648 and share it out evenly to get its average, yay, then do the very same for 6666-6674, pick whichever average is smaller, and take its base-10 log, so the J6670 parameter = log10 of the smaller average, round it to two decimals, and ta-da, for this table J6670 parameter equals 1.54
